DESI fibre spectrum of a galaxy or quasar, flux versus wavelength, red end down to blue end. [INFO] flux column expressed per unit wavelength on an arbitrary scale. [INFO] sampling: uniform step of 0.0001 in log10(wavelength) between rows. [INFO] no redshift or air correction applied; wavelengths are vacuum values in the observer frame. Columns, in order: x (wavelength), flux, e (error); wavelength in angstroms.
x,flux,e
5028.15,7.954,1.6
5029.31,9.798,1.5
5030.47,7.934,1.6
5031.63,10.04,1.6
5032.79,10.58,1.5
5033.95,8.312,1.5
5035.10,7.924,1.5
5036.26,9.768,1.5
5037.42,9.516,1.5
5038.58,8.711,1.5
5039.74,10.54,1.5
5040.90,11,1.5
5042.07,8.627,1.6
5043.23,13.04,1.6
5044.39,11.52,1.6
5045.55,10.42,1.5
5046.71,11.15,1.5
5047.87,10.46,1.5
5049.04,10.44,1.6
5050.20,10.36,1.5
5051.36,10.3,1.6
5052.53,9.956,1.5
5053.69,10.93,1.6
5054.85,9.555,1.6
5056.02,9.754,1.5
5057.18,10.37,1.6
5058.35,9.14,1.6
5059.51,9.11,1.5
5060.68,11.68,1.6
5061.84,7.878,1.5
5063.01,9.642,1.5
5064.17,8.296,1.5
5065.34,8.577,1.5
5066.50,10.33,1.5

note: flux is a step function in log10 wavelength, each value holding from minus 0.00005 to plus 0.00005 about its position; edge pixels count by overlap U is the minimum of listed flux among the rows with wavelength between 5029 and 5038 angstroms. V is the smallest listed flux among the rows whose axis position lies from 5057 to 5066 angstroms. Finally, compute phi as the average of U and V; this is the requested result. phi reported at 7.9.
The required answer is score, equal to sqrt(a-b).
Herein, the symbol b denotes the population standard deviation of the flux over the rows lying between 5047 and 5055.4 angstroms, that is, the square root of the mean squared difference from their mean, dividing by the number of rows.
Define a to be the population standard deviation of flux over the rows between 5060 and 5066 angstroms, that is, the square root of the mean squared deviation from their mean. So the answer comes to 0.982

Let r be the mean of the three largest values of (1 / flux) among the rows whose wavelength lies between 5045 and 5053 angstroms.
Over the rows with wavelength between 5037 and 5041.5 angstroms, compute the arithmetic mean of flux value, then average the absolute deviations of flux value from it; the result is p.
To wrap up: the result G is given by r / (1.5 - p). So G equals 0.15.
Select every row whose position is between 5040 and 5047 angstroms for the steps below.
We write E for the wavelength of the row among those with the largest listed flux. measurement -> 5043.23 angstroms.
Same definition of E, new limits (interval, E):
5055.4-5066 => 5060.68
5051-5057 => 5053.69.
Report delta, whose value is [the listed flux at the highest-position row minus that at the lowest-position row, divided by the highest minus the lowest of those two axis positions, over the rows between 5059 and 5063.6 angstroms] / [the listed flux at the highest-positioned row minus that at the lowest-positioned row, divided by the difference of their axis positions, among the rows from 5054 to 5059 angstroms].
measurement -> -1.3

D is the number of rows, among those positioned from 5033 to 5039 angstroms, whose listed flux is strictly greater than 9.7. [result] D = 1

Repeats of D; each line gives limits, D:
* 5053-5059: 3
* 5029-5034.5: 3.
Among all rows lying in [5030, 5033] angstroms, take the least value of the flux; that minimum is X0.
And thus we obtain 7.934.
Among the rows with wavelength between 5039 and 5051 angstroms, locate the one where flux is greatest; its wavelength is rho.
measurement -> 5043.23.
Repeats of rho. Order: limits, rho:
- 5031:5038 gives 5032.79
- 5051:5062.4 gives 5060.68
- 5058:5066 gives 5060.68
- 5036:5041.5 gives 5040.90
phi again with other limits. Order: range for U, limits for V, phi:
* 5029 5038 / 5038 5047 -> 8.3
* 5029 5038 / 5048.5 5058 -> 8.7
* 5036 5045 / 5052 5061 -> 8.9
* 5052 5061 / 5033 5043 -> 8.5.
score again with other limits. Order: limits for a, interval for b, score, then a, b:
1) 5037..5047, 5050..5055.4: 0.933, 1.33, 0.457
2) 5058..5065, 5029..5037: 0.441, 1.22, 1.022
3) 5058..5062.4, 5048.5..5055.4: 0.979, 1.38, 0.425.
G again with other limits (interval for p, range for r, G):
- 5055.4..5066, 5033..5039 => 0.19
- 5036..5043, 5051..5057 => 0.14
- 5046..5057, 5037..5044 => 0.10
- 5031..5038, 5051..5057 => 0.15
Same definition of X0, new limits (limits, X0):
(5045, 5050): 10.42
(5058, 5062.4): 7.878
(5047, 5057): 9.555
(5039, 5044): 8.627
